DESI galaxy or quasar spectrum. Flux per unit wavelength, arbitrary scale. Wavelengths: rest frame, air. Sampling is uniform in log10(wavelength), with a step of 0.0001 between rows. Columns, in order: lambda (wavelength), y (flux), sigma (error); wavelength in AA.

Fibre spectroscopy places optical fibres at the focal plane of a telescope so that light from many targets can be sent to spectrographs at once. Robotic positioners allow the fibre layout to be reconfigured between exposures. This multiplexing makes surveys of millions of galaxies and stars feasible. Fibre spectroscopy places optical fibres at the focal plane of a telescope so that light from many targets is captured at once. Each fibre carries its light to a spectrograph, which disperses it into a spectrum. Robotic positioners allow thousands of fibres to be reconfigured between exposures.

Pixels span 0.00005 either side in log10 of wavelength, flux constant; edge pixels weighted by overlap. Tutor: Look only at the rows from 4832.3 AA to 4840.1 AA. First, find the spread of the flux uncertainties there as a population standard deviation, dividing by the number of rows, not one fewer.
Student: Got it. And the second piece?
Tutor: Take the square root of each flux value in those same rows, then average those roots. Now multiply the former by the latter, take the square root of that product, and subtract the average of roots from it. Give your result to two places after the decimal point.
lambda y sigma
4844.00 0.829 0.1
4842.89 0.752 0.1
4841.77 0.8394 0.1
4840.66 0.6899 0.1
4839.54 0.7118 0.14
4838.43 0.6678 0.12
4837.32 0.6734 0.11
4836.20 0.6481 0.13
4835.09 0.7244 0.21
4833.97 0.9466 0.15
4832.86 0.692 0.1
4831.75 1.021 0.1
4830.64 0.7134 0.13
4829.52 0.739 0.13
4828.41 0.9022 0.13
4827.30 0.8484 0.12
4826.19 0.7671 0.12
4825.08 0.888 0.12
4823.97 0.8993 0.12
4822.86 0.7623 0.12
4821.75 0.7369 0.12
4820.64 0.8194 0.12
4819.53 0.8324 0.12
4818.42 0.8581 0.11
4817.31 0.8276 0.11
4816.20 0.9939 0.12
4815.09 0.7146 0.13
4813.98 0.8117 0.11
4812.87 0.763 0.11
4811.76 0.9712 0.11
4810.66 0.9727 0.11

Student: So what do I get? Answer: -0.68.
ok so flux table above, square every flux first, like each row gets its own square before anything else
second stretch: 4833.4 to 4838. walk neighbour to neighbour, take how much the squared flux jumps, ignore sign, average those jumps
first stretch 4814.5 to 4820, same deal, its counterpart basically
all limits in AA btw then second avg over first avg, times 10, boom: 8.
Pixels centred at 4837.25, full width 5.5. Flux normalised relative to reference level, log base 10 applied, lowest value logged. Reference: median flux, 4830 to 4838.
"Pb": -0.04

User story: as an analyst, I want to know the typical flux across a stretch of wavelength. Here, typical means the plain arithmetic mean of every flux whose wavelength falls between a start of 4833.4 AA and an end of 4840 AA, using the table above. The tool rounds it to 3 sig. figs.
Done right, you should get 0.729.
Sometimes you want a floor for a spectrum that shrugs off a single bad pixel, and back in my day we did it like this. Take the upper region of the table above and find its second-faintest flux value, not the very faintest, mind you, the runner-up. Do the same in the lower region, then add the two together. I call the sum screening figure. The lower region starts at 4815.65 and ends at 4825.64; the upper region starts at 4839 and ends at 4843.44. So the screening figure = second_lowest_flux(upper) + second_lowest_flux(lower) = 1.47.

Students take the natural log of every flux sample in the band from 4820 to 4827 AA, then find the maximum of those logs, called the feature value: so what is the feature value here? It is -0.11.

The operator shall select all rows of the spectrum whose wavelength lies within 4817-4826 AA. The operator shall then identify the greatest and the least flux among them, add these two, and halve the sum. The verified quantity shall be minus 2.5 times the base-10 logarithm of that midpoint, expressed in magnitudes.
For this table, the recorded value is 0.218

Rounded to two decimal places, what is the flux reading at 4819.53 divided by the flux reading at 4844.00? 1.00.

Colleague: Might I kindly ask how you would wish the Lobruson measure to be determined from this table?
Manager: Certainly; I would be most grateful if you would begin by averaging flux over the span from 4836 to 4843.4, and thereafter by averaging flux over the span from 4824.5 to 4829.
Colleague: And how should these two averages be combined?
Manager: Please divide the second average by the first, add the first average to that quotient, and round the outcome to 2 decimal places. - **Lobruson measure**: 1.91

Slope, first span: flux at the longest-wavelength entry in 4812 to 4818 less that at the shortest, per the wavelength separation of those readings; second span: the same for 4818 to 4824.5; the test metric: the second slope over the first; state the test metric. 1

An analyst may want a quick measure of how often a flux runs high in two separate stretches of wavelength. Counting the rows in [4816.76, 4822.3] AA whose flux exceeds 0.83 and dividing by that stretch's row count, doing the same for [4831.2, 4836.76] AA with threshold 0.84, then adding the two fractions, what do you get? 0.80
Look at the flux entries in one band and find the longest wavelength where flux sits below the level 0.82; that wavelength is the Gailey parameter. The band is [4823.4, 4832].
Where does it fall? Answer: 4830.64 AA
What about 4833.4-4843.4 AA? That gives 4842.89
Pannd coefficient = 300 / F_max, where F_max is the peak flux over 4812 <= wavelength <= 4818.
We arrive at 302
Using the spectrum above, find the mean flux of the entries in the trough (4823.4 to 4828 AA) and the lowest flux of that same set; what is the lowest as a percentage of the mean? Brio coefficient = 90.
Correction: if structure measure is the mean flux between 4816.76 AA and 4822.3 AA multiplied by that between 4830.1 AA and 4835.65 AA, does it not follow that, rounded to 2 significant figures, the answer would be 0.67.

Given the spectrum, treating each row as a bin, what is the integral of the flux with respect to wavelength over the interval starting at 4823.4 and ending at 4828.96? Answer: 4.8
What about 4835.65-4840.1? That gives 3.0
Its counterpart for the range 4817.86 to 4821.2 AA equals 2.8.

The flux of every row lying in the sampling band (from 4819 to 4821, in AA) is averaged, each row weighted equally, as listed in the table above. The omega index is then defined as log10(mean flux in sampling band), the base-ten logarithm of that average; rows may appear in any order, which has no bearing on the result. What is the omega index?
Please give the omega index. -0.083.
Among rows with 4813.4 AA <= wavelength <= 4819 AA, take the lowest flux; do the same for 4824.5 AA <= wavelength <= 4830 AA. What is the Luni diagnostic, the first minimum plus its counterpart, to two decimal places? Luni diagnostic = 1.45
